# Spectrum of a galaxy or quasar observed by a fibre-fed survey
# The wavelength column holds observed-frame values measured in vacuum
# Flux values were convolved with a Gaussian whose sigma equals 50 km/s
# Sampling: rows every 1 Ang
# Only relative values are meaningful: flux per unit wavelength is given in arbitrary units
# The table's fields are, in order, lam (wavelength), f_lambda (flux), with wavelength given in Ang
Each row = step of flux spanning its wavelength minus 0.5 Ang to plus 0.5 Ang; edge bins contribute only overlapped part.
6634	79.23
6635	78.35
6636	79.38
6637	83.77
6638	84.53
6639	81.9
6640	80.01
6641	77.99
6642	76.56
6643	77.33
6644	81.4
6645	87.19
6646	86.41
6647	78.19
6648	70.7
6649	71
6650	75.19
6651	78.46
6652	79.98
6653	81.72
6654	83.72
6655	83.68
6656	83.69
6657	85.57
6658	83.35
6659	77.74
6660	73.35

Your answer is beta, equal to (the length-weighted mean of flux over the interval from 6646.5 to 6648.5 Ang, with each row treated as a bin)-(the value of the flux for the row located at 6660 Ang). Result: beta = 1.1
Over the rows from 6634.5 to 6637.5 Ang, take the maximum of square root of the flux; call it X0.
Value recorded 9.15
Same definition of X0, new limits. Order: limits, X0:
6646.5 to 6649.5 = 8.84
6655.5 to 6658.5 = 9.25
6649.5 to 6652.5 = 8.94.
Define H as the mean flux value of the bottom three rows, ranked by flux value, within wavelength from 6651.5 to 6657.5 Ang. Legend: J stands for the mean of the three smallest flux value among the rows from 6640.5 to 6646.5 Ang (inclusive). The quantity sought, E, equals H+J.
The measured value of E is 159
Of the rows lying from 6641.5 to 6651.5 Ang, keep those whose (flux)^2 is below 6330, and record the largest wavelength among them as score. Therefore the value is 6651 Ang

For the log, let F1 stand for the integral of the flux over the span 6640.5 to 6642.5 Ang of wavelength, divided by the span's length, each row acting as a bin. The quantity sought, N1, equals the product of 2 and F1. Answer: 155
